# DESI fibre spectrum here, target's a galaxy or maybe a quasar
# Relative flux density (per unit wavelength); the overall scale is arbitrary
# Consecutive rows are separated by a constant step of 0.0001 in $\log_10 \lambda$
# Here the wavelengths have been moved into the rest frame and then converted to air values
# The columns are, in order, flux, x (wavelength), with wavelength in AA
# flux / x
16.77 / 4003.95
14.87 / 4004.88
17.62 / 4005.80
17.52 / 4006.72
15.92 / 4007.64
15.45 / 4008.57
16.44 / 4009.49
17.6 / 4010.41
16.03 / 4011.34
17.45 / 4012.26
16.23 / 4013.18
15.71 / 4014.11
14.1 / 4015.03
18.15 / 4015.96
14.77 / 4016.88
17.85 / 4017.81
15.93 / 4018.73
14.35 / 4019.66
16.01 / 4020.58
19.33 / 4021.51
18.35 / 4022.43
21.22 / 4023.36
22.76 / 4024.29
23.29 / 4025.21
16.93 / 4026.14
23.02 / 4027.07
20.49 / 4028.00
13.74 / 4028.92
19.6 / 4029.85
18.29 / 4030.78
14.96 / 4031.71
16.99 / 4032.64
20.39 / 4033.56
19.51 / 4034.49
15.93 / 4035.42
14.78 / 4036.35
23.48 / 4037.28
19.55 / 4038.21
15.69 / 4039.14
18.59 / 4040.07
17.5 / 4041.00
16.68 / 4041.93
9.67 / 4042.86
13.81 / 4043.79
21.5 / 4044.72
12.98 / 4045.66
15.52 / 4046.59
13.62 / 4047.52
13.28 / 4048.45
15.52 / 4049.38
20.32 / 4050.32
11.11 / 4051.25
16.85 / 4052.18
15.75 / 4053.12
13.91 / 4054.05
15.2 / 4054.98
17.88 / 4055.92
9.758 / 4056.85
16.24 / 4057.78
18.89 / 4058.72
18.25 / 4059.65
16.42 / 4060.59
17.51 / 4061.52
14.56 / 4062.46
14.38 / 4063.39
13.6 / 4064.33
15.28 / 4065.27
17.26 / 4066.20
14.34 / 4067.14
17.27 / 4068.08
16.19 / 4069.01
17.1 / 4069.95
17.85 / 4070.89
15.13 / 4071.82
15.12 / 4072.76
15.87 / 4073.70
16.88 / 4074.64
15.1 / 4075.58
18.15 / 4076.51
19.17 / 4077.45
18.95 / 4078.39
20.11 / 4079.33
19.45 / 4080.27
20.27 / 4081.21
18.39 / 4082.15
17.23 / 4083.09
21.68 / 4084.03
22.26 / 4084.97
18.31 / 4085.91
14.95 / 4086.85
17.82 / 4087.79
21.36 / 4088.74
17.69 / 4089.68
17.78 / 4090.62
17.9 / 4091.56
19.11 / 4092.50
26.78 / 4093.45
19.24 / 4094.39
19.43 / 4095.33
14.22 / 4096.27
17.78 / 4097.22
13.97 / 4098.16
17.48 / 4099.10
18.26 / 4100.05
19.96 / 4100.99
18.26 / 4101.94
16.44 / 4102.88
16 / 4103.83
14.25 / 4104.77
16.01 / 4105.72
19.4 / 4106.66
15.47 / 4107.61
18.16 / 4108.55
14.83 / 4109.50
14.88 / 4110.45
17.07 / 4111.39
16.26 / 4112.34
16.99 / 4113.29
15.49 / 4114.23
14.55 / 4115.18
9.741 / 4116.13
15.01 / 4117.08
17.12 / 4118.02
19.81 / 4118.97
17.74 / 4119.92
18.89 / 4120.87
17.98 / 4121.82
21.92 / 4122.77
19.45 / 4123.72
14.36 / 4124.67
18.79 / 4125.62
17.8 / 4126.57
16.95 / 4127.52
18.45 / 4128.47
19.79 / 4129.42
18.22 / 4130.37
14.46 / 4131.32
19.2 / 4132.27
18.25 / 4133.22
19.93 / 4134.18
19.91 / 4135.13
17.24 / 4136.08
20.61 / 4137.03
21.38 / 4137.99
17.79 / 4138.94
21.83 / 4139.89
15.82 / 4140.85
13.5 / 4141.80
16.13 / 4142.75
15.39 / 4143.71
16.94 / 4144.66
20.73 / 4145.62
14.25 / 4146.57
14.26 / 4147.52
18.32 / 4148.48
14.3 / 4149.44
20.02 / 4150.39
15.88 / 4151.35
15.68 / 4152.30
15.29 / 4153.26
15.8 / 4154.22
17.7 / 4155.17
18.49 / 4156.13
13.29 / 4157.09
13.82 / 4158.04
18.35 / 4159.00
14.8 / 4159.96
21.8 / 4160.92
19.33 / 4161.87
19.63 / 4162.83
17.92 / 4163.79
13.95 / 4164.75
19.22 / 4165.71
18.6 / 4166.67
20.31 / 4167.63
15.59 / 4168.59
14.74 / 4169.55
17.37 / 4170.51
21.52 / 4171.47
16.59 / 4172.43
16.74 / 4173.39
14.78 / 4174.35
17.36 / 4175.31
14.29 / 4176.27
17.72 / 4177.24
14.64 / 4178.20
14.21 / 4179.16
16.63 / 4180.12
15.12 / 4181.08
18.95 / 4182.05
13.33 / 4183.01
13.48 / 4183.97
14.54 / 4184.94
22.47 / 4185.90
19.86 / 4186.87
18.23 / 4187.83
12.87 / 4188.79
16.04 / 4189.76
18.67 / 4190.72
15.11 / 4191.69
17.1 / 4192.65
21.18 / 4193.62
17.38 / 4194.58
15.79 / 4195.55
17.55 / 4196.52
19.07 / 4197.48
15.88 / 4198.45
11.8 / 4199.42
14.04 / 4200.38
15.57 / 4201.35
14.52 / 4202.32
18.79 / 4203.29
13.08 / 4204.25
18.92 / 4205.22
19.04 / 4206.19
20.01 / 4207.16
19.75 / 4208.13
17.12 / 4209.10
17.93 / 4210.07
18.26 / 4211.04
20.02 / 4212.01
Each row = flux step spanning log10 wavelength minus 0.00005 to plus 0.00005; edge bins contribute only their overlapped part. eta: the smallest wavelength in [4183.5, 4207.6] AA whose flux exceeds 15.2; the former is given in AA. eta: 4185.90 AA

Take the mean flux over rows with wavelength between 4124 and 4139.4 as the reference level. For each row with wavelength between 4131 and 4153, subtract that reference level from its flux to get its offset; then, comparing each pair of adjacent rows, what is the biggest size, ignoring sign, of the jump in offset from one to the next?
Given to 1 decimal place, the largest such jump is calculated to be 6.5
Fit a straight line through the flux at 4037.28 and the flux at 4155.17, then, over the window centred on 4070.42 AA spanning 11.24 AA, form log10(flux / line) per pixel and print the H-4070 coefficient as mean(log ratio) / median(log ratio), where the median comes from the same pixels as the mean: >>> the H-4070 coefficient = 1.00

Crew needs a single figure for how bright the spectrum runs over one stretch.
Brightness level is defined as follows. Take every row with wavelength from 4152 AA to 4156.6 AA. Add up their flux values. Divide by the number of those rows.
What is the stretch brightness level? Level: 16.6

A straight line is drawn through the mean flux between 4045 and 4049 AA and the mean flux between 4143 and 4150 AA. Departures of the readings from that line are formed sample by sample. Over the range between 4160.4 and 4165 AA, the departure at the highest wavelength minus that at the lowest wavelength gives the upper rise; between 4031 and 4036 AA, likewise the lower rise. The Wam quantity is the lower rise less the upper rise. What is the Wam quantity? 8.8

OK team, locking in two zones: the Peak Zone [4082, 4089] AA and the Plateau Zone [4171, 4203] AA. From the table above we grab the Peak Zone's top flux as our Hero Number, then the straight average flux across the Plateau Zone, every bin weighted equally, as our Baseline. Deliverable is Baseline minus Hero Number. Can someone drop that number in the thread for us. -5.8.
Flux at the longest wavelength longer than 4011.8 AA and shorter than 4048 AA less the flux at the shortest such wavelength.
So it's -4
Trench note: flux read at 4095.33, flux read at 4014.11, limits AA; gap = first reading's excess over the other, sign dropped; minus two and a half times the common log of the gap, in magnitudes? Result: -1.4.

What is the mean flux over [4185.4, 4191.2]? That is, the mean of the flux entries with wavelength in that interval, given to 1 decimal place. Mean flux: 18.0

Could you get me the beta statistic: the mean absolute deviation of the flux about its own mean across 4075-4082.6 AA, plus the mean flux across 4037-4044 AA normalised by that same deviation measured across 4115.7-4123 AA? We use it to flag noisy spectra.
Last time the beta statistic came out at 7.9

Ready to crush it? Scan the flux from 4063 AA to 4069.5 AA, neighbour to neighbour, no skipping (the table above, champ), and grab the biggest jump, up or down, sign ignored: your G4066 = 2.9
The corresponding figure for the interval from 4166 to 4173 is 4.9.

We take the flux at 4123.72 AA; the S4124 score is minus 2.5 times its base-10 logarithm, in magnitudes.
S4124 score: -3.22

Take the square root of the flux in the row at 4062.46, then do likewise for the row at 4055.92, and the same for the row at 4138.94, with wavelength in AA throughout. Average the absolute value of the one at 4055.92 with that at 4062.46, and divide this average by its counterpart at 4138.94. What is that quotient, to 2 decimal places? 0.95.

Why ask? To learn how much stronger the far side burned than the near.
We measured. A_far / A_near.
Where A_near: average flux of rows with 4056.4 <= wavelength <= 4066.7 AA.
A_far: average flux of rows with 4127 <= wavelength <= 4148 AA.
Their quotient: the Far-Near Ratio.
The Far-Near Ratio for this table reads 1.14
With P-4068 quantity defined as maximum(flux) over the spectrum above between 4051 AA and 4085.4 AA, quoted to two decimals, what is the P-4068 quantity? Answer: 22.26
